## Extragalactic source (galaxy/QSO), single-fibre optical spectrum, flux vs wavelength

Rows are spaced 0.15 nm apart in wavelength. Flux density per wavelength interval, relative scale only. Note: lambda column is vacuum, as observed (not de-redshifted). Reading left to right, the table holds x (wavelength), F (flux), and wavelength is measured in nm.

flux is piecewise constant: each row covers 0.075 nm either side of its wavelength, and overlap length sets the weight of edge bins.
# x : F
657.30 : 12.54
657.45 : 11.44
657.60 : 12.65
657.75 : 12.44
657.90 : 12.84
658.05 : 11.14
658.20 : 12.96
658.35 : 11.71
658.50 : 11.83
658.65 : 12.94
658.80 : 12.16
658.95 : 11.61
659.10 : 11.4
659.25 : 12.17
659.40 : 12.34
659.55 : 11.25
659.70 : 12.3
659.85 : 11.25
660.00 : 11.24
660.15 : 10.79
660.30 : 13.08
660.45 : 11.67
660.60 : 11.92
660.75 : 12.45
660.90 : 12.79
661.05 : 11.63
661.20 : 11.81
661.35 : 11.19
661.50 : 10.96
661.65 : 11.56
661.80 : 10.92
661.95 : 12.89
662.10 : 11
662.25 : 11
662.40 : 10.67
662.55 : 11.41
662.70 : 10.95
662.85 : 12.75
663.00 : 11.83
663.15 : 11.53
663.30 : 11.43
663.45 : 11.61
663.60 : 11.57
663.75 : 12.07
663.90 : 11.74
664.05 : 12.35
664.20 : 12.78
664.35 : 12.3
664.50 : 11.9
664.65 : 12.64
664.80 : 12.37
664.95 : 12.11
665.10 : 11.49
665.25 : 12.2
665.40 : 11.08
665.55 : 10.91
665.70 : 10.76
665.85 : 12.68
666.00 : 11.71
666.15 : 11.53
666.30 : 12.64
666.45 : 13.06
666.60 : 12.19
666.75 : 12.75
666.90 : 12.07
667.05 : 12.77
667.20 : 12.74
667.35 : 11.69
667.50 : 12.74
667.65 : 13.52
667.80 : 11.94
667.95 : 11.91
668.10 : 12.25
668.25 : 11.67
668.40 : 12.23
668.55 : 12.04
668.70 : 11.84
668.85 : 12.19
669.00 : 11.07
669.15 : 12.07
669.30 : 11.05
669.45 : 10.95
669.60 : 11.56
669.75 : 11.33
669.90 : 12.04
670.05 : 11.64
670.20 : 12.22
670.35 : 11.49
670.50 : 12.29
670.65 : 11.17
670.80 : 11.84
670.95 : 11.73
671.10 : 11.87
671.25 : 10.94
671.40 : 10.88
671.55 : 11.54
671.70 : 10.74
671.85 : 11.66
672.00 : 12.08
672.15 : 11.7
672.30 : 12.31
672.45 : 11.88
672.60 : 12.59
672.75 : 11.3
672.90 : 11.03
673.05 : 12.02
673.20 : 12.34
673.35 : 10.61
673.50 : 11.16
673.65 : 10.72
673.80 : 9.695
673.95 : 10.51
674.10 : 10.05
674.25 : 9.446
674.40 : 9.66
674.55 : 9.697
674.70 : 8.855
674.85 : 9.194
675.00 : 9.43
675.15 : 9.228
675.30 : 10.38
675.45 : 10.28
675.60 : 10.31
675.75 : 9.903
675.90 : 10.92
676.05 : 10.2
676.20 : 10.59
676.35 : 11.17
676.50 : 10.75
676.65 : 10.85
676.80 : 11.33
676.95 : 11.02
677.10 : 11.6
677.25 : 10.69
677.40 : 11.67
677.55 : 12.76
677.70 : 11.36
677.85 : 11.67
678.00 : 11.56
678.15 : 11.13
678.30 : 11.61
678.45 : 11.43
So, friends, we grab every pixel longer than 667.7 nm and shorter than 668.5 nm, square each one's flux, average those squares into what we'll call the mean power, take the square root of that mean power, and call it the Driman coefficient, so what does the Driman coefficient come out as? 12.00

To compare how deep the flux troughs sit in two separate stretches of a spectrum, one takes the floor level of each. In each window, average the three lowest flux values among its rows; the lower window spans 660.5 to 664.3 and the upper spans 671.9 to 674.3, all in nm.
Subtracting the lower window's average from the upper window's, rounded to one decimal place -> -1.1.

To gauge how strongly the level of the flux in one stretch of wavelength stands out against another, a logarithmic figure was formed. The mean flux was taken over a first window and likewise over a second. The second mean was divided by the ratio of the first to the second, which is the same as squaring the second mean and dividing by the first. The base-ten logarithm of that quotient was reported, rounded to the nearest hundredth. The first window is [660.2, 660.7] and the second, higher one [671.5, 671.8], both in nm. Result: 1.01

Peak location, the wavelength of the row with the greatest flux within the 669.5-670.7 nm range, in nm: 670.50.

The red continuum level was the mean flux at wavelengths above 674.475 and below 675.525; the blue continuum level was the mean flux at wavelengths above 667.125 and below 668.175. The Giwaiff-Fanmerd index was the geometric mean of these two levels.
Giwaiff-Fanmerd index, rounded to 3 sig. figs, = 10.9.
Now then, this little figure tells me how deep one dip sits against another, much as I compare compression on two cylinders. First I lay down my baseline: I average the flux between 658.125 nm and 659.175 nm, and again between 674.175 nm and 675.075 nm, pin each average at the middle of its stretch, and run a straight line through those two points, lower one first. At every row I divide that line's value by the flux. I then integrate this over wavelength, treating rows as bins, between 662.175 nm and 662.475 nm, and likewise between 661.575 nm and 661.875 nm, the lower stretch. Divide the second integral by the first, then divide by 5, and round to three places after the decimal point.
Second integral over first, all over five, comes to 0.195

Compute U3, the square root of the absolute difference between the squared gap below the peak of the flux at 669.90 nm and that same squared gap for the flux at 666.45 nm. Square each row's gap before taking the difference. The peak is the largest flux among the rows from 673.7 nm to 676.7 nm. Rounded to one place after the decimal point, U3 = 1.7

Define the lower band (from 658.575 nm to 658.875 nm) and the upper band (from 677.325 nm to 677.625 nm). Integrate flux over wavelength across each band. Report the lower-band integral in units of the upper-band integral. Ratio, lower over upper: 1.03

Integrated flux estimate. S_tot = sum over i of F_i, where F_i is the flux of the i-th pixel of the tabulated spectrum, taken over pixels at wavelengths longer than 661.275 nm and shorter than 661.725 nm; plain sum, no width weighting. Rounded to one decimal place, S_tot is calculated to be 33.7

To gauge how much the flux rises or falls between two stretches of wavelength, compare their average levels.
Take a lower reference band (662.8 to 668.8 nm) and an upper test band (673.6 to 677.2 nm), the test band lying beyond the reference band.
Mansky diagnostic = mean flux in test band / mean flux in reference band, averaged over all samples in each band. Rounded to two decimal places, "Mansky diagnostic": 0.85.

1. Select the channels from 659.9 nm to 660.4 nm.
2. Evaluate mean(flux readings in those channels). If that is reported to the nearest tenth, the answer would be 11.7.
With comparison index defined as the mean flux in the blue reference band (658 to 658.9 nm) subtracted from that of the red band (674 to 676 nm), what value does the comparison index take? -2.33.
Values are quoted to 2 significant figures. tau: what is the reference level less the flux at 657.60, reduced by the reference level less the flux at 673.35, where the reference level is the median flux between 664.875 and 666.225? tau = -2.0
